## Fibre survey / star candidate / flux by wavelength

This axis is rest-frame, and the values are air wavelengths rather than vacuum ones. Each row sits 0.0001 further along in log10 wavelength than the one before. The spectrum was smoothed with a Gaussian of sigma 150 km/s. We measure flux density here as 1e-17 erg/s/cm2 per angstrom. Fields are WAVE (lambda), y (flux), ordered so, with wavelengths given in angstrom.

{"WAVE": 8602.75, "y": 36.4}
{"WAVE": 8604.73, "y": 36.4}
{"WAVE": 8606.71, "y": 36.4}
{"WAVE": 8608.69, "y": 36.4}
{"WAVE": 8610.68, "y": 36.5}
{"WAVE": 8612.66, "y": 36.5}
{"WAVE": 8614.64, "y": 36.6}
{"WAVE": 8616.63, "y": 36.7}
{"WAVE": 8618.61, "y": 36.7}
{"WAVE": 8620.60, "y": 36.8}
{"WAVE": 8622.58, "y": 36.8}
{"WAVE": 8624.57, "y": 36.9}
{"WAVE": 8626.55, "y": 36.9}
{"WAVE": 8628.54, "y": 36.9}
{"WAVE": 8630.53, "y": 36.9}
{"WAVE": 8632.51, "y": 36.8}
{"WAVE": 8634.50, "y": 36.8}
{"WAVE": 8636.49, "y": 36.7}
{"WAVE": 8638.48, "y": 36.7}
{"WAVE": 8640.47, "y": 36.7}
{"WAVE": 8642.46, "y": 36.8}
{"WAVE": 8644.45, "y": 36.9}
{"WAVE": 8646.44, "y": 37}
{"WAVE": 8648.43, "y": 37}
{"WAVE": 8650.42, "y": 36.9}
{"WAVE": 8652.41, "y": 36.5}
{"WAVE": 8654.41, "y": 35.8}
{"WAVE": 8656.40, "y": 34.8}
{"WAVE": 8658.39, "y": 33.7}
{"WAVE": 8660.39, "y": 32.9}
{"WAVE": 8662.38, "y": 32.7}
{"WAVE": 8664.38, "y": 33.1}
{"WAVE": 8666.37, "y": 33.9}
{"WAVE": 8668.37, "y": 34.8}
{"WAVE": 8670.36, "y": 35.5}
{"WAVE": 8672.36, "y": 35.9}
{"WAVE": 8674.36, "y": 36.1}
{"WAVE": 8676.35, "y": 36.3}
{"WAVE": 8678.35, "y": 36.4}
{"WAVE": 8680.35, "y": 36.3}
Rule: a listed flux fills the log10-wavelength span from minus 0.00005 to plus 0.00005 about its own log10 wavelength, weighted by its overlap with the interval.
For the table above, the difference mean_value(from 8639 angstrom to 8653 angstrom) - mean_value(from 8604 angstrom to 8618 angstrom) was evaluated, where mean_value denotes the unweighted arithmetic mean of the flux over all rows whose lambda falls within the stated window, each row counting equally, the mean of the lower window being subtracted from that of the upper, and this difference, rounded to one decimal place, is 0.3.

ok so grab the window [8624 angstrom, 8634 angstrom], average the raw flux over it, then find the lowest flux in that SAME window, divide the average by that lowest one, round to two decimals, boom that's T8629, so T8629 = 1.00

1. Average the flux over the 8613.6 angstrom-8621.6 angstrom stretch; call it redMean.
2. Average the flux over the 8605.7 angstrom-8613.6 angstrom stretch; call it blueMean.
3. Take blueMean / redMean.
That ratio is 0.99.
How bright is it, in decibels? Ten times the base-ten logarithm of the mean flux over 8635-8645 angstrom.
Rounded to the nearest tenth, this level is 15.7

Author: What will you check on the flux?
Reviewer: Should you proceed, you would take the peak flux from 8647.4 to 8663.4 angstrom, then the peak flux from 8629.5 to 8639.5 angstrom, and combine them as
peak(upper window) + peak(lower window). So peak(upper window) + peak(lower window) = 73.9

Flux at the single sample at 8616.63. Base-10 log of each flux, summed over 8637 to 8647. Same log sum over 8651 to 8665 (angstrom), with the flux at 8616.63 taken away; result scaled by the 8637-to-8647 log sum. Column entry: -3.3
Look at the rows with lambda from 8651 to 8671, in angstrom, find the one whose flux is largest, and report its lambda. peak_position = 8652.41 angstrom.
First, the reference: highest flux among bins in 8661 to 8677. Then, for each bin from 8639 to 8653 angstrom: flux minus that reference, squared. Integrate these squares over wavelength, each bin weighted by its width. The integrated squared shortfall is 4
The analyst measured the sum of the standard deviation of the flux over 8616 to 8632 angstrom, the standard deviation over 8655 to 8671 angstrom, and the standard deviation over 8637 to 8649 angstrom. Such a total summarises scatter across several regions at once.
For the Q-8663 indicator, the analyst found 1.2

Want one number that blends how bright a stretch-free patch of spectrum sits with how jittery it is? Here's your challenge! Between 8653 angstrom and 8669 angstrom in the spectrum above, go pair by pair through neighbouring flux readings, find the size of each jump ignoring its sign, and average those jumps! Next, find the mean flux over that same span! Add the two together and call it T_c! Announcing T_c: 34.7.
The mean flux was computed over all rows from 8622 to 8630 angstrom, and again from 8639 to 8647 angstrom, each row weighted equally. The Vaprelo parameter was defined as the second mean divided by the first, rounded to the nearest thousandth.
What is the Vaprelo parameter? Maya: 0.999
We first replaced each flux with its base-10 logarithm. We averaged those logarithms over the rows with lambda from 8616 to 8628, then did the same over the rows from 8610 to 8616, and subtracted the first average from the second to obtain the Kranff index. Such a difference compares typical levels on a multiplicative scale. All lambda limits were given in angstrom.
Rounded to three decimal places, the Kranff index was -0.003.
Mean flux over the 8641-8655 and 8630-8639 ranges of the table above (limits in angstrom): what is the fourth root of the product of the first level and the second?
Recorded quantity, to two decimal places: 6.06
